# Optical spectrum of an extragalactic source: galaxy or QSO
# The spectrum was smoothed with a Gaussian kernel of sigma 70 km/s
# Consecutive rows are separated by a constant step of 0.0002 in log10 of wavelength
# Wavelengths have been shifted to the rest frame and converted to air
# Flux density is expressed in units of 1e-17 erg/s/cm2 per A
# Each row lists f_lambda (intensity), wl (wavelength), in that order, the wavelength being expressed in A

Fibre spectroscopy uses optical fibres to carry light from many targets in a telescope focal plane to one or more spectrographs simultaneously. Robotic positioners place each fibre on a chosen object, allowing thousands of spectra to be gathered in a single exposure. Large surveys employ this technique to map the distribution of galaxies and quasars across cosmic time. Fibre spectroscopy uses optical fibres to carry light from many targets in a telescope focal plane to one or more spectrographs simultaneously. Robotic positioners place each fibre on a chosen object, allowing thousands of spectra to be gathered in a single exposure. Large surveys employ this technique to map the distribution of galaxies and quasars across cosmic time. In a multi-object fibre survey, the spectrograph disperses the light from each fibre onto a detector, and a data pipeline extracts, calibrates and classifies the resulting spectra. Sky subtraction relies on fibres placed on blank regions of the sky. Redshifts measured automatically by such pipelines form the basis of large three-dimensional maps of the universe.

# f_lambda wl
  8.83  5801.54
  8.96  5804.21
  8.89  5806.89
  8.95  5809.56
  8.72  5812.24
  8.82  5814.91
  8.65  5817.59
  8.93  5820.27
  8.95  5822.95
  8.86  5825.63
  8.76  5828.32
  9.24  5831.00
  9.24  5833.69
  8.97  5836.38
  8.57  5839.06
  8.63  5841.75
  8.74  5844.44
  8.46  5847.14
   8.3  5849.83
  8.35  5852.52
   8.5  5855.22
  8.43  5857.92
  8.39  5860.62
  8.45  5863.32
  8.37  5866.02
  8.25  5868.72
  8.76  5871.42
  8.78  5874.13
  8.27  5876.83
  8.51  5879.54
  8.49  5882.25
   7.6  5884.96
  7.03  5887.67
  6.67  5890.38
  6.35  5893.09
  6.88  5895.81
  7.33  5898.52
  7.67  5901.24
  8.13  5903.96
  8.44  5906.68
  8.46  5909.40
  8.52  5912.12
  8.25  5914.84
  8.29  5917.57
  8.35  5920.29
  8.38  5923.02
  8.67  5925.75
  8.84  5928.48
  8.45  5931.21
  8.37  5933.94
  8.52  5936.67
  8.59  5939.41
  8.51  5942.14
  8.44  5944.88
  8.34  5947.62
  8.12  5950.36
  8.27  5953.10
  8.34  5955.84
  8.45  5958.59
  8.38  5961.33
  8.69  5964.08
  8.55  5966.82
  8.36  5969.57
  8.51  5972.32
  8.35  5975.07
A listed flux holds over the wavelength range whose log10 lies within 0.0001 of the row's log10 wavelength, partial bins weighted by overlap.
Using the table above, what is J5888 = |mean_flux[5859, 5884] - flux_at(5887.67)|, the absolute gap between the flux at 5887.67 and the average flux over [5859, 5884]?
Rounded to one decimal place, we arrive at 1.4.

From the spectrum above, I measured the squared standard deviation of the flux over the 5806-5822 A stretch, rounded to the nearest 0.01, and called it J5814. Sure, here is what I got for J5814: 0.01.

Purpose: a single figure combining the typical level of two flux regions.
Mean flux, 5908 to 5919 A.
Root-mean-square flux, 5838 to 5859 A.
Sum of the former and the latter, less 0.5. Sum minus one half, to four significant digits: 16.38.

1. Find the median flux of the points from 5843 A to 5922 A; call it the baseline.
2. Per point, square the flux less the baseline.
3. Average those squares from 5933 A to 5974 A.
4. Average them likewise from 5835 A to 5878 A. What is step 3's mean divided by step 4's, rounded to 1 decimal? 0.4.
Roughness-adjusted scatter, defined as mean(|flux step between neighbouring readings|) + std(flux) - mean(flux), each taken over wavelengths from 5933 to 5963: -8.16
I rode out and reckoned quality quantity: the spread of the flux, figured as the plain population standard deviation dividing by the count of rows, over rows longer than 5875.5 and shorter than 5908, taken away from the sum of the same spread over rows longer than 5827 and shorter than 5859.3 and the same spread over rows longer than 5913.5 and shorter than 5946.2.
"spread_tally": -0.26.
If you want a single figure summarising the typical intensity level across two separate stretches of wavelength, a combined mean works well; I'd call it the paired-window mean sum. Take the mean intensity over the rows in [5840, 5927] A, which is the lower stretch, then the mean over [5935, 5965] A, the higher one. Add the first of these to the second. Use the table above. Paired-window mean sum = 16.6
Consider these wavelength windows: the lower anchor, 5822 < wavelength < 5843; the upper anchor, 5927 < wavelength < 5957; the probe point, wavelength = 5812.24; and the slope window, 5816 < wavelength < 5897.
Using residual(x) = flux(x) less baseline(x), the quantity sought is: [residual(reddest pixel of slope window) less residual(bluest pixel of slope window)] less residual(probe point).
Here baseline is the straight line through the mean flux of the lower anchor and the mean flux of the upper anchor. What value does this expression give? -1.2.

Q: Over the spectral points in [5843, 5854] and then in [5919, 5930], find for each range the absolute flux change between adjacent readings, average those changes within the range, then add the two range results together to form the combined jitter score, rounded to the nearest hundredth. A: 0.33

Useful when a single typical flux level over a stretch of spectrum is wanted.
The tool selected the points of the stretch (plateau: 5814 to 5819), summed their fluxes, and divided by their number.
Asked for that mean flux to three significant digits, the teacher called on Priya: 8.73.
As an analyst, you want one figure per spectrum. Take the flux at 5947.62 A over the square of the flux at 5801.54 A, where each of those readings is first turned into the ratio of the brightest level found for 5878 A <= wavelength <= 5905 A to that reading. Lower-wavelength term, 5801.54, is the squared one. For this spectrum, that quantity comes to 1.099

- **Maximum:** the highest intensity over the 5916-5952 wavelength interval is 8.84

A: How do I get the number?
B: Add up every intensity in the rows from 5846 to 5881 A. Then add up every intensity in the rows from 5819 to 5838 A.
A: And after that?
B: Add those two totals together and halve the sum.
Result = 86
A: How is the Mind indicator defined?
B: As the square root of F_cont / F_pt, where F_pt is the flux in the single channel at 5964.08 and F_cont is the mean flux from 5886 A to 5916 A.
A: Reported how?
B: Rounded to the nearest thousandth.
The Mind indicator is 0.936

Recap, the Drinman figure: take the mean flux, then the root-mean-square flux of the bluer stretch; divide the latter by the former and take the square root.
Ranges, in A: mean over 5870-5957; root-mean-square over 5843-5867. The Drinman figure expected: 1.02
